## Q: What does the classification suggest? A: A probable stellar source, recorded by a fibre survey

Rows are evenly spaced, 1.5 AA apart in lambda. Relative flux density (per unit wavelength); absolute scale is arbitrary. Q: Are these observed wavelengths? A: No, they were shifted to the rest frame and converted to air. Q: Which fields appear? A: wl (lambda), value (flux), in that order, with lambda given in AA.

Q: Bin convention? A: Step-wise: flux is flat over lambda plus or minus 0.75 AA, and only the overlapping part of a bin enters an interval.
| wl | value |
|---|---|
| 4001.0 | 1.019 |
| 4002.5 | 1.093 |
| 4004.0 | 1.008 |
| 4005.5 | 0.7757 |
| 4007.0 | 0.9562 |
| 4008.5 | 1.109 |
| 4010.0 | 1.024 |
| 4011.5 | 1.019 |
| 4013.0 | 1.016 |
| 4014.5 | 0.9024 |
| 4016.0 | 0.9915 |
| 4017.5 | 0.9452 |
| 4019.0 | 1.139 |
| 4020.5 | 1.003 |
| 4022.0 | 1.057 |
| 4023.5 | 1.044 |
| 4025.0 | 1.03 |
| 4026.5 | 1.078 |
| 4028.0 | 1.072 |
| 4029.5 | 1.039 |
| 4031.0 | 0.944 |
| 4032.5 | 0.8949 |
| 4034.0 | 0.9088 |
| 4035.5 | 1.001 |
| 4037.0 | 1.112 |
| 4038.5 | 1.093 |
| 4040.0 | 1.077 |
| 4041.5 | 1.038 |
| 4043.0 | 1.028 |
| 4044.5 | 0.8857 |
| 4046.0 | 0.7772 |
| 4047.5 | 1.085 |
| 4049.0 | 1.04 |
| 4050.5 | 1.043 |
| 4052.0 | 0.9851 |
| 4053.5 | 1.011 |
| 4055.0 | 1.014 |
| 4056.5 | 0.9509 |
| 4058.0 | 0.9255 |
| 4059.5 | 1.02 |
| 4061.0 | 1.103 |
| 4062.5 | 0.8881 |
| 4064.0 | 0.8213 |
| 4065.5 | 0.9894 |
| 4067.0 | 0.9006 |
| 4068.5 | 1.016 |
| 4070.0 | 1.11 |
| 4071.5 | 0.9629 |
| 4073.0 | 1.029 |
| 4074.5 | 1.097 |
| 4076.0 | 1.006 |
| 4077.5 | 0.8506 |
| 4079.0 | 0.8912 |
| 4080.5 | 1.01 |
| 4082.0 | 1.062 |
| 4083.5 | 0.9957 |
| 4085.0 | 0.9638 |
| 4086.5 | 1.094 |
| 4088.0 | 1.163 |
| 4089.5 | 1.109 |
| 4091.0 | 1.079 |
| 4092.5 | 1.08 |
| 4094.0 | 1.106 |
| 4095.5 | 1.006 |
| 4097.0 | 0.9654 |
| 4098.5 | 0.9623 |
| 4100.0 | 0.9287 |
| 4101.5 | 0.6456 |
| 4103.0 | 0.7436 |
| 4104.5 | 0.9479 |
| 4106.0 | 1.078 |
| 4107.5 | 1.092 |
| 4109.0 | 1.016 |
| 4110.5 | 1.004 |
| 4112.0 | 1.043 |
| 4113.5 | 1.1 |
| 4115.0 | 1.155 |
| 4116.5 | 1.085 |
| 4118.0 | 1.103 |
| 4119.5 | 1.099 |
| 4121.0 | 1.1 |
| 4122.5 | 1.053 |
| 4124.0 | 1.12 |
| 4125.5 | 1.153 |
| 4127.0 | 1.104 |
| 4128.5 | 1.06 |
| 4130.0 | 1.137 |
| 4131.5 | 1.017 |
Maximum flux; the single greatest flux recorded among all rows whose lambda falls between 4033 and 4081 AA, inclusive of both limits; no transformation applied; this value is 1.112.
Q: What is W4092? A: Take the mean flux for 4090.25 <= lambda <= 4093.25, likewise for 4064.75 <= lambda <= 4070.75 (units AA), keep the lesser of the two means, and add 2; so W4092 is 3.00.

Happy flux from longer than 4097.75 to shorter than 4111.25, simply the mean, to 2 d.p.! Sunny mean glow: 0.94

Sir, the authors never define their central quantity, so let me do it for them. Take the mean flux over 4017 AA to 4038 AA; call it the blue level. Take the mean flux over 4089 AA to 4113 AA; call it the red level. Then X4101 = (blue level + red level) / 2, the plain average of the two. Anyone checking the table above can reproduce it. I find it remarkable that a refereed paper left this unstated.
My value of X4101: 1.00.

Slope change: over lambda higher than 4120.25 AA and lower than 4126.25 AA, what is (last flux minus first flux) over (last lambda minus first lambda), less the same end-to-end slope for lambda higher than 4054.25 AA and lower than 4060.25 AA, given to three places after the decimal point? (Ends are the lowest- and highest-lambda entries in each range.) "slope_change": 0.010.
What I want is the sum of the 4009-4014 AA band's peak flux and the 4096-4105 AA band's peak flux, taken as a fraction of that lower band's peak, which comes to 1.94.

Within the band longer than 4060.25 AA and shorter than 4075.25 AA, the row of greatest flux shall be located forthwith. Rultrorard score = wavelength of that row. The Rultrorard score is 4070.0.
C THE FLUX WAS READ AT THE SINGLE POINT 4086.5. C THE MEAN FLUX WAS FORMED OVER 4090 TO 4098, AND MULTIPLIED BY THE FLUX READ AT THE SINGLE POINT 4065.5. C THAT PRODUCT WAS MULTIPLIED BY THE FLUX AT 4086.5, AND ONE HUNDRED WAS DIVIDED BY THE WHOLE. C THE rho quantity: 88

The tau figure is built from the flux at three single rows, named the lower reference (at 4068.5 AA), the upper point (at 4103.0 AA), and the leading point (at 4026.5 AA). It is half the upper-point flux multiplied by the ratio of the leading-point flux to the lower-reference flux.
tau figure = 0.394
